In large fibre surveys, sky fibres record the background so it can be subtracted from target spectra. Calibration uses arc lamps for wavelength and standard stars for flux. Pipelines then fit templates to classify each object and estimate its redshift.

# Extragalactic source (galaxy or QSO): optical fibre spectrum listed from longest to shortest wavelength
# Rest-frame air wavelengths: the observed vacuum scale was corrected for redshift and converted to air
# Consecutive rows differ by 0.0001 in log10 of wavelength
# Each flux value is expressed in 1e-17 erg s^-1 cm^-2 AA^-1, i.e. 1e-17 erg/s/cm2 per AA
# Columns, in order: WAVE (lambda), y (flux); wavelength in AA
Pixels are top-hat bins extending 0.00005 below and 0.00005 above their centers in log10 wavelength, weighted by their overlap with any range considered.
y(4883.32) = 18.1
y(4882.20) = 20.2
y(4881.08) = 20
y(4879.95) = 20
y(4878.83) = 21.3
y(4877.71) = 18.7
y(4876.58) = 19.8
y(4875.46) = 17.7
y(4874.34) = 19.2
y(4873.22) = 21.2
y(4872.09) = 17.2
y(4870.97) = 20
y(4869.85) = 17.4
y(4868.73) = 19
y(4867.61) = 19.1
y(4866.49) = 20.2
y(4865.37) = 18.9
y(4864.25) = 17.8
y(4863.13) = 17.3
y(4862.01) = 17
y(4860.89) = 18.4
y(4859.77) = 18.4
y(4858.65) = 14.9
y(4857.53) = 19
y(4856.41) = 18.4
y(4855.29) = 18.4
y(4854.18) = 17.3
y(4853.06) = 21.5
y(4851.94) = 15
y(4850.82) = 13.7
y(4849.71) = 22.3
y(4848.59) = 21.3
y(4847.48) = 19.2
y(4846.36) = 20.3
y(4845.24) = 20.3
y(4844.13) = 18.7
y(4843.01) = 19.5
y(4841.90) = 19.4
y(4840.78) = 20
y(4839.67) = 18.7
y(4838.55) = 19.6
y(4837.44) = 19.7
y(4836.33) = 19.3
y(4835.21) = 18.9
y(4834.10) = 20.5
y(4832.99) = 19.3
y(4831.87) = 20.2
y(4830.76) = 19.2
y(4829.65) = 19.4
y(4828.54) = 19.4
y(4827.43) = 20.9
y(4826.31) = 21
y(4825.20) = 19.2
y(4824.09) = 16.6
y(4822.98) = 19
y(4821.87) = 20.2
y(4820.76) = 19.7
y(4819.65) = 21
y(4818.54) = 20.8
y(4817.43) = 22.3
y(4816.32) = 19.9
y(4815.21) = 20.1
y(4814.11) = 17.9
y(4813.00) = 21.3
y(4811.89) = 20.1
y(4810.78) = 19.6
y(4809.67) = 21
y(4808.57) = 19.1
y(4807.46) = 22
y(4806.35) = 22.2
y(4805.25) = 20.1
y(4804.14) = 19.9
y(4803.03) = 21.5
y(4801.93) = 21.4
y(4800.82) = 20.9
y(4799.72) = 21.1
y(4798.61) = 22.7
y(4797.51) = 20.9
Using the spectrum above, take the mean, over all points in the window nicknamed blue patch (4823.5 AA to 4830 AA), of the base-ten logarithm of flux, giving 1.29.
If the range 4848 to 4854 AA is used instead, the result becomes 1.26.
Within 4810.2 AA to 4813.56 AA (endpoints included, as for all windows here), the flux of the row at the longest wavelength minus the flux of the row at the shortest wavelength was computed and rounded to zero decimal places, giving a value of 2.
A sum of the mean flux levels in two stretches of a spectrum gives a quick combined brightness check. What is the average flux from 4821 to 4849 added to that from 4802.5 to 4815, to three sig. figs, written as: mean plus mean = 40.0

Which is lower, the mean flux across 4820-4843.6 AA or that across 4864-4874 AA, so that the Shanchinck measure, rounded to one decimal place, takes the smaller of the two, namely 19.0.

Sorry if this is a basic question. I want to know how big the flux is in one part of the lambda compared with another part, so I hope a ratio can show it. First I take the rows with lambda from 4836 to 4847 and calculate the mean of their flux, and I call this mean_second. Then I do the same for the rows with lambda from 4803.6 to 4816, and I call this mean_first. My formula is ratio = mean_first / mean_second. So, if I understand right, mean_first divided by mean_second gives 1.04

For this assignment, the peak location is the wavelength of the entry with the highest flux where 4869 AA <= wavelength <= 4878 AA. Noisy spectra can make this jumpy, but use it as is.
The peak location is 4873.22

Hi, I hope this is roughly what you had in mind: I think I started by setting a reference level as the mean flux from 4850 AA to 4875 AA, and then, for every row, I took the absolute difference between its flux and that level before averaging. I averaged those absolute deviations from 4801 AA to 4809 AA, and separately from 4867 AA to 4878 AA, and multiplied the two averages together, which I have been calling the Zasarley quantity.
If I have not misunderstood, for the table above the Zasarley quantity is 3.3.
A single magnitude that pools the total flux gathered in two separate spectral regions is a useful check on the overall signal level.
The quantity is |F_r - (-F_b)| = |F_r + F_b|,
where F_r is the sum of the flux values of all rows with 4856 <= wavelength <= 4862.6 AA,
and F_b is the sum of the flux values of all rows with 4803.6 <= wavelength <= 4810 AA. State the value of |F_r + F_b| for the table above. 230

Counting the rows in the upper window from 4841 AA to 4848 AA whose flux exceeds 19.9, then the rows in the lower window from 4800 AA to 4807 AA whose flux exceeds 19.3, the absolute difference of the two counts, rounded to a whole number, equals 4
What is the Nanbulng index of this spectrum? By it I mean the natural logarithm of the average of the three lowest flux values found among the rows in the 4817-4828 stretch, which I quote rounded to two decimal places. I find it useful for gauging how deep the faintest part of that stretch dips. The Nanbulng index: 2.91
